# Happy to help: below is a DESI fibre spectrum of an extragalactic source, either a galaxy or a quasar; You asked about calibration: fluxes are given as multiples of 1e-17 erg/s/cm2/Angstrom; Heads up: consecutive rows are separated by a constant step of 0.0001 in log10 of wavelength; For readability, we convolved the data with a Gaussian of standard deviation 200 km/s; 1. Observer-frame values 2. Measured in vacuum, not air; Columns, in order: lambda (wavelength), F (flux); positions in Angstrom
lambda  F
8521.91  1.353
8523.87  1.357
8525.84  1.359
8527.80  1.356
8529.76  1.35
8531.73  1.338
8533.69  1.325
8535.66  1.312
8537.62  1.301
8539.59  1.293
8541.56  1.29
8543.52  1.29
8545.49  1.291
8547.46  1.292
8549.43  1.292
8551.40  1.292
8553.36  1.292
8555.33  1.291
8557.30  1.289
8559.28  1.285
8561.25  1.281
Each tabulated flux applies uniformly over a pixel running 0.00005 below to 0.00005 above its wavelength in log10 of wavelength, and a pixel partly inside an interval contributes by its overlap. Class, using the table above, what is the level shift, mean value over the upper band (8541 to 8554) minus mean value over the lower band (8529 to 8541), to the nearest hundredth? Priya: -0.03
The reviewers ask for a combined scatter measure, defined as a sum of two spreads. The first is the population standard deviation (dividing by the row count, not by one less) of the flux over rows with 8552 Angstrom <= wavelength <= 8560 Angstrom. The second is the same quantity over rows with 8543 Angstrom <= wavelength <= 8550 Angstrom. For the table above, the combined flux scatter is 0.004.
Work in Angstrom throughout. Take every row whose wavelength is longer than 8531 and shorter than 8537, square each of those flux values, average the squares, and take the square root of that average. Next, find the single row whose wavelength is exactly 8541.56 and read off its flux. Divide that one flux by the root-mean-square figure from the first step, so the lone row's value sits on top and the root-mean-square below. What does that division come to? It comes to 0.974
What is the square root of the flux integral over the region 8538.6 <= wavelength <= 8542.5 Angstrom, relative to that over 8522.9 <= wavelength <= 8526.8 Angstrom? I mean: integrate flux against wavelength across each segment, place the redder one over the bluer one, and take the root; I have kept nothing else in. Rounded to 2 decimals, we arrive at 0.98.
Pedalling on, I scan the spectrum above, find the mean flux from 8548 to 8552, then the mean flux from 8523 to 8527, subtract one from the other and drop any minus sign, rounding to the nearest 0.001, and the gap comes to 0.066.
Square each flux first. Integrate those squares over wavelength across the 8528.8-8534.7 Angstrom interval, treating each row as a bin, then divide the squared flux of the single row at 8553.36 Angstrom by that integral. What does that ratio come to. 0.158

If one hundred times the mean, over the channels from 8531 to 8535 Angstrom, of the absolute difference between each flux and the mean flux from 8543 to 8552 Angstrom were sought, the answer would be 4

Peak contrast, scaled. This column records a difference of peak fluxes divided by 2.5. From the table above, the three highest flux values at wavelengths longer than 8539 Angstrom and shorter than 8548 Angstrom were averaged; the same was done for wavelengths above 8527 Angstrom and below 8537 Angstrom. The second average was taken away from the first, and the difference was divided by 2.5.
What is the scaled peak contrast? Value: -0.022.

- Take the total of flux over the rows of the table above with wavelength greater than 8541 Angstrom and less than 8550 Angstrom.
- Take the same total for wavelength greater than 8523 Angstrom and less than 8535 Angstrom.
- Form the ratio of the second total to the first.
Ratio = 1.25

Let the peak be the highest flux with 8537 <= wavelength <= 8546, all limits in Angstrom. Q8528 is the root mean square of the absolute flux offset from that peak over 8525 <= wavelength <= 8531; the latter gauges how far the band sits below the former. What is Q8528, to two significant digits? 0.054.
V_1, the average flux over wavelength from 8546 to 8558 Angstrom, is 1.29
